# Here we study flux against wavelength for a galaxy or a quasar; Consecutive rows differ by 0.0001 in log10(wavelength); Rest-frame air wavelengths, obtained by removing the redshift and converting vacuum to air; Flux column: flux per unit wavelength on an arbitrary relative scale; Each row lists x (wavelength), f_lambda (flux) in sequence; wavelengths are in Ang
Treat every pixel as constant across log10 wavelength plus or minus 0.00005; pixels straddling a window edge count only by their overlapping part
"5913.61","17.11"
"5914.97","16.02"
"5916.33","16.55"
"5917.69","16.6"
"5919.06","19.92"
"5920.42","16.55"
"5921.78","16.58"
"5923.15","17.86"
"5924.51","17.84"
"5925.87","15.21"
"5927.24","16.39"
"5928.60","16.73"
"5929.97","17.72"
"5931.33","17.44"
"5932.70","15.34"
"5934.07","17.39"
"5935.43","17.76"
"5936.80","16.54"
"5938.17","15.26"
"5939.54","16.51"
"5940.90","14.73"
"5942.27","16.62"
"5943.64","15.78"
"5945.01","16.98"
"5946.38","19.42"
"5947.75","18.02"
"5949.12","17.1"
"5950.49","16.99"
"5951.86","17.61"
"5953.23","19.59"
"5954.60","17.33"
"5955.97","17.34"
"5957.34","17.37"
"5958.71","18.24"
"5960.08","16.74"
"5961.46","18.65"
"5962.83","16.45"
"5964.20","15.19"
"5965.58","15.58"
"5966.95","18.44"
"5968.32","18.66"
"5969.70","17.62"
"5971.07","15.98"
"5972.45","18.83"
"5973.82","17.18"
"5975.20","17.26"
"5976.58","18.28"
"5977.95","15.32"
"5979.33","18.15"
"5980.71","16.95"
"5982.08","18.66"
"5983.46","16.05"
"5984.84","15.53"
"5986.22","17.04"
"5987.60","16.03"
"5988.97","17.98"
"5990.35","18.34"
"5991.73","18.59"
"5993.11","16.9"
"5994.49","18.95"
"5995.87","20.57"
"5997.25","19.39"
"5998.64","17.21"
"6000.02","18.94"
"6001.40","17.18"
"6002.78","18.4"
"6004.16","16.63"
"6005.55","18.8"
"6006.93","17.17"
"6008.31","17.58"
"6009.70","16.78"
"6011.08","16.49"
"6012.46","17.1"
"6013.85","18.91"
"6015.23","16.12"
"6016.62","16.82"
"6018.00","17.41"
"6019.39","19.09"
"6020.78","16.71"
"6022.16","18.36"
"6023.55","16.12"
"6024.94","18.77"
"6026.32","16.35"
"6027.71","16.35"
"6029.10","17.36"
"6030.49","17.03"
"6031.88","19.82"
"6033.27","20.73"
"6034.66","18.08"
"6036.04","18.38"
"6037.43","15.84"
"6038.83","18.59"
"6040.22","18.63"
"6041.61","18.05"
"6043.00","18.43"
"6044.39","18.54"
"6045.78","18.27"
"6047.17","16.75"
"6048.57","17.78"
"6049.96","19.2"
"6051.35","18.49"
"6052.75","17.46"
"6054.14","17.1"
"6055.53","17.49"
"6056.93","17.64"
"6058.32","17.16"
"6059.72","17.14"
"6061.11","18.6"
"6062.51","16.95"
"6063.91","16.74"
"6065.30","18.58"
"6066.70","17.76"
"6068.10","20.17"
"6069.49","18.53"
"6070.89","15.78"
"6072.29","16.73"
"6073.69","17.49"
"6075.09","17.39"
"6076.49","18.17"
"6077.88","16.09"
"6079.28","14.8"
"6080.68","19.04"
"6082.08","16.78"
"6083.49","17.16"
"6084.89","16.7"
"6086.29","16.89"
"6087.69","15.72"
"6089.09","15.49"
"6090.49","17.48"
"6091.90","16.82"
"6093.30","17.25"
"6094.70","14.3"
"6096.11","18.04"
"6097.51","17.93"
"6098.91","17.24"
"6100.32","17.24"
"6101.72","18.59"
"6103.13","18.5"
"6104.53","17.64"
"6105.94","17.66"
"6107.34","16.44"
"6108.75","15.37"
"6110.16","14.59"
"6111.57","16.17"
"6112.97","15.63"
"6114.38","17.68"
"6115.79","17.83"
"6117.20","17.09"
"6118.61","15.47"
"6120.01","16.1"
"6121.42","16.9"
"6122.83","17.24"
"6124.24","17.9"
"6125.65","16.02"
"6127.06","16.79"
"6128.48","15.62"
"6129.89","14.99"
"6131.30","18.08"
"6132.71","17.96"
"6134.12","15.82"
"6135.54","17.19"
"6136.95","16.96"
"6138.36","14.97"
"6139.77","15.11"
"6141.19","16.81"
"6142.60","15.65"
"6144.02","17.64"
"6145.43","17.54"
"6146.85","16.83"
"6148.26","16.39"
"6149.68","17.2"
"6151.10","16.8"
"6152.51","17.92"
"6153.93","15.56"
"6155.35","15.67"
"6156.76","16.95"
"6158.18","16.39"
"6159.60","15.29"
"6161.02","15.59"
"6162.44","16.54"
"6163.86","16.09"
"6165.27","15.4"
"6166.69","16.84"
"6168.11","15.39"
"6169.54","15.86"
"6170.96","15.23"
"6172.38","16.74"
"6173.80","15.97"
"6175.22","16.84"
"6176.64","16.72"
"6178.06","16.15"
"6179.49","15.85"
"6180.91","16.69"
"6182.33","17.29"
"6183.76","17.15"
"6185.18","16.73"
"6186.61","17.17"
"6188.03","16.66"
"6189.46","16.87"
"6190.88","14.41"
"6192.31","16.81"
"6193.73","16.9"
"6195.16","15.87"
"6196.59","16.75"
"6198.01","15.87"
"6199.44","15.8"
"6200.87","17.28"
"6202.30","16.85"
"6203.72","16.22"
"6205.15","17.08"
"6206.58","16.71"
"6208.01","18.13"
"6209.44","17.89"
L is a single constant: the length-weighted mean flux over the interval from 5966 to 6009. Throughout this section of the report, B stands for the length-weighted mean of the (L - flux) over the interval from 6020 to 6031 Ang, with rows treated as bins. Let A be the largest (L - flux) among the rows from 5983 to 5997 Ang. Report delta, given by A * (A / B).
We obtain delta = 9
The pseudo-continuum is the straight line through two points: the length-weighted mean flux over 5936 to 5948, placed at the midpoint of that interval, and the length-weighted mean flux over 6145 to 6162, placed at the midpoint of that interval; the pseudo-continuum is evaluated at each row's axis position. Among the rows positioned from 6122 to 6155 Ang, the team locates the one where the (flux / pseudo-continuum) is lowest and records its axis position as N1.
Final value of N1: 6138.36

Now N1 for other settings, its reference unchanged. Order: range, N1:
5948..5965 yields 5964.20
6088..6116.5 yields 6094.70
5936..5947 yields 5940.90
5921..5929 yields 5925.87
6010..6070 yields 6037.43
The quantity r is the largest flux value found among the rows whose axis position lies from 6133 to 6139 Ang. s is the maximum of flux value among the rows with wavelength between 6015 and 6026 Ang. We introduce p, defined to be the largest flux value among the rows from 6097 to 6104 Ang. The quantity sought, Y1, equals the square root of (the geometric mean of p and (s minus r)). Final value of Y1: 2.44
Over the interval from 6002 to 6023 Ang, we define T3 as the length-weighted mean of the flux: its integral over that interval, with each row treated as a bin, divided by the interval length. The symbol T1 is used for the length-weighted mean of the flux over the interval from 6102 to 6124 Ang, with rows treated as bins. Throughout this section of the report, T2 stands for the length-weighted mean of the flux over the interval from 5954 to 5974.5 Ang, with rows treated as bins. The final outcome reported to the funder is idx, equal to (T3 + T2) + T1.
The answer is 51.5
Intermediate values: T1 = 16.8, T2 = 17.3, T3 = 17.5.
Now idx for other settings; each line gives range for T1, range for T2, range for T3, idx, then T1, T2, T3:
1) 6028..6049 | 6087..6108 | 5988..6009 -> 53.4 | 18.1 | 17.1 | 18.2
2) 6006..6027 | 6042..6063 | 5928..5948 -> 51.9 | 17.3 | 17.8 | 16.8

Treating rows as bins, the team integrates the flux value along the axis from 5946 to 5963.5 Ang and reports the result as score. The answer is 310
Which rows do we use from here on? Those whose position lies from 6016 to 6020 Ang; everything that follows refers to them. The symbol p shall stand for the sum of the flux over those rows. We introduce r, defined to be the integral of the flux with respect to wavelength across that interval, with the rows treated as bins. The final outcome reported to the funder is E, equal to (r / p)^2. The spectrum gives 1.78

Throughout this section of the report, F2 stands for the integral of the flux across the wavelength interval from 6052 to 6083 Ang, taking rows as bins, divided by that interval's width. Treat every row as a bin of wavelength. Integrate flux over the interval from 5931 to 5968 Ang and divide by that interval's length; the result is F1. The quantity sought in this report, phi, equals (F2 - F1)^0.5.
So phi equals 0.61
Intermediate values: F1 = 17.1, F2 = 17.4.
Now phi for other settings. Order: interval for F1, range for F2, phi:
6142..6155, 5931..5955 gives 0.45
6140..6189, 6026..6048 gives 1.24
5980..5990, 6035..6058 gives 0.98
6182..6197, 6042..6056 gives 1.18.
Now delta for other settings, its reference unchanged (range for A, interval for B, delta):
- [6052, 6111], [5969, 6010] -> 169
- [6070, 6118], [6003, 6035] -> 129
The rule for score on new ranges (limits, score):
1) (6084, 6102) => 304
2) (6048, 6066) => 319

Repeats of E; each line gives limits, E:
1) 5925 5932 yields 1.97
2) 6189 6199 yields 2.04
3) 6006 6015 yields 2.25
